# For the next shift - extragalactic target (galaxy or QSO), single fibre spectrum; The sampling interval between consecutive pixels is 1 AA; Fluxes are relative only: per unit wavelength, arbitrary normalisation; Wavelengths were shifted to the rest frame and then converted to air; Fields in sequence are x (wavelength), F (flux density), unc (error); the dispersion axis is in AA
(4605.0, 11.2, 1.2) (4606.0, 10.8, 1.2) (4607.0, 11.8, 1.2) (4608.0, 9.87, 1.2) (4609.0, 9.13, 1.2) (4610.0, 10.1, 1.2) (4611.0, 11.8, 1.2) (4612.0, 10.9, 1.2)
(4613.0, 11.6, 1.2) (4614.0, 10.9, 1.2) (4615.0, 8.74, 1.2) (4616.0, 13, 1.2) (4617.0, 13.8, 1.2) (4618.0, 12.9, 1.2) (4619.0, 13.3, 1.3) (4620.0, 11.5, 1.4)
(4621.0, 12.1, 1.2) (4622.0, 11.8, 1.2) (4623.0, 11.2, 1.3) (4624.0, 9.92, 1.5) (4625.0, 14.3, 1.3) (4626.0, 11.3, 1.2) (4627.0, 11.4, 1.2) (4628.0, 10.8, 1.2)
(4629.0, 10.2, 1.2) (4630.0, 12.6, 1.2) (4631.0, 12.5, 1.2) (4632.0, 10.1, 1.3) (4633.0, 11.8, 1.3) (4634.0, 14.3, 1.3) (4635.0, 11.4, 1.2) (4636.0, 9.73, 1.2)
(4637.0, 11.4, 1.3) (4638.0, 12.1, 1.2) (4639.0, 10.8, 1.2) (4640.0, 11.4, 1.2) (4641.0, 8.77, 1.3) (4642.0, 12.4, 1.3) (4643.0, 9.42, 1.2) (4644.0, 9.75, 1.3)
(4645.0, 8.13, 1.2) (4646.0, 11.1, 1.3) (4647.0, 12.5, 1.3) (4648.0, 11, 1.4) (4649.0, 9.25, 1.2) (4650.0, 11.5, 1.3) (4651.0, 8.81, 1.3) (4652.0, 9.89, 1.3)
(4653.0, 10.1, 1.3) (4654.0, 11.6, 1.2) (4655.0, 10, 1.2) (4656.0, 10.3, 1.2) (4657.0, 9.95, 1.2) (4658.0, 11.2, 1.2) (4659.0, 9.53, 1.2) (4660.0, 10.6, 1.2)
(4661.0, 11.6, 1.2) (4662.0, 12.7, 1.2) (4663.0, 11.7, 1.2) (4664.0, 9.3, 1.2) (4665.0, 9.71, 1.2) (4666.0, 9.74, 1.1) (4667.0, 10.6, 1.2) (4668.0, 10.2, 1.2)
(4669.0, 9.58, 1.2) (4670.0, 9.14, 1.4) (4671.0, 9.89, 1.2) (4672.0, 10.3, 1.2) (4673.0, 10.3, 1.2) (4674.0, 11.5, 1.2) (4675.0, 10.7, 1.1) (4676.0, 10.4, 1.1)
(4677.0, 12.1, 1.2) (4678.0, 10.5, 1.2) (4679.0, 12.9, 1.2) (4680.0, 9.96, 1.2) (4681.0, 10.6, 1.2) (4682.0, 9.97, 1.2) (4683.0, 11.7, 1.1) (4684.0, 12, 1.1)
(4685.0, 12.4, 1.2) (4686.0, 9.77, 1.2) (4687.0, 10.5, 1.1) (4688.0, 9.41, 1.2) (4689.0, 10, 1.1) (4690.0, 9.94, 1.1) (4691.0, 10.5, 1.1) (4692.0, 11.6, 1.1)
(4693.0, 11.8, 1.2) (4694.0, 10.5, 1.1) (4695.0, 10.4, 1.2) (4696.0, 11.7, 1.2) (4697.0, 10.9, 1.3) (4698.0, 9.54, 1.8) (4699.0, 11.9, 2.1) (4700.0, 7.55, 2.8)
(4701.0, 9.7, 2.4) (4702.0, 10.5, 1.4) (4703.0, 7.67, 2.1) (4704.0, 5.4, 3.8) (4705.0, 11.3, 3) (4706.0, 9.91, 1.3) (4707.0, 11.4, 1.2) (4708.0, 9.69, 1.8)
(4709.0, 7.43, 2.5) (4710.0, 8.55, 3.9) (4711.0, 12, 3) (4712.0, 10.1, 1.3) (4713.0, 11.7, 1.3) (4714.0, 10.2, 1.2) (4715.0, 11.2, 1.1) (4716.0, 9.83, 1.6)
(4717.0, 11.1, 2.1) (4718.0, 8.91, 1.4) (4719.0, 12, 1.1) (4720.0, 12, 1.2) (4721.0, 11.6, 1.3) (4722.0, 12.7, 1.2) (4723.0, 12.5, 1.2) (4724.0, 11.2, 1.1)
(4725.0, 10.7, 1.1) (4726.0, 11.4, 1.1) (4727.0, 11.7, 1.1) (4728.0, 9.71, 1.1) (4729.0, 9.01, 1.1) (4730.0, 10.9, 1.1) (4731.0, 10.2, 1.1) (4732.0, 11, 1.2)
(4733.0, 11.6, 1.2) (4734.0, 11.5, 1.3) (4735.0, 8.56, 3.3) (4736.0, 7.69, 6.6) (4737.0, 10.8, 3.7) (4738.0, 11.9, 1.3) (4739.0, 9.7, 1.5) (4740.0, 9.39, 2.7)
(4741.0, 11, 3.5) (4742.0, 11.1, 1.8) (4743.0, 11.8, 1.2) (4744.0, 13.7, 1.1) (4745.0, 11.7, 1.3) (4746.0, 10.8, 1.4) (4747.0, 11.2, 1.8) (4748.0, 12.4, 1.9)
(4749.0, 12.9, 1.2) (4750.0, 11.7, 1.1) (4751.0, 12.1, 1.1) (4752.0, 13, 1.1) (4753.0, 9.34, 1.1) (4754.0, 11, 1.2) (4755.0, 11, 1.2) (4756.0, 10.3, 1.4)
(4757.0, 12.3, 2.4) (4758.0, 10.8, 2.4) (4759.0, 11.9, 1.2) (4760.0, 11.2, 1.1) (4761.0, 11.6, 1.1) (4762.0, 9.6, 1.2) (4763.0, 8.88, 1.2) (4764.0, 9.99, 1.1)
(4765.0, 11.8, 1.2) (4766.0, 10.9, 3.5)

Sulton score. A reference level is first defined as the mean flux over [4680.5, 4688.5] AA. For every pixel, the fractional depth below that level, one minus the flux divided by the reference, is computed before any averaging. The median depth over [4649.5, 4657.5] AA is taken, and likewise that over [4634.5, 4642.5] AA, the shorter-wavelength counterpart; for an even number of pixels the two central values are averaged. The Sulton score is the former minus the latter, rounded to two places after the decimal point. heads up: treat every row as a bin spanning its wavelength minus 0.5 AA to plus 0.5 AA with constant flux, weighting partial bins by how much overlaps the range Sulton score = 0.13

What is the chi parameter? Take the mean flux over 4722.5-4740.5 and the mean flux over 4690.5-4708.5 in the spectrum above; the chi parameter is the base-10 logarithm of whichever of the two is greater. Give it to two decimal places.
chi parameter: 1.02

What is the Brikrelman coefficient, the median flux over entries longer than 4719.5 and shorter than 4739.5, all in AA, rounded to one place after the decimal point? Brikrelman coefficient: 11.1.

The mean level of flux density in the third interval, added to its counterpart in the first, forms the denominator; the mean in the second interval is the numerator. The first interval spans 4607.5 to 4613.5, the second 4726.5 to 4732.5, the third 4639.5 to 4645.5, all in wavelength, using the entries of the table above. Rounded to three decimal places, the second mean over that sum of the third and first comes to 0.507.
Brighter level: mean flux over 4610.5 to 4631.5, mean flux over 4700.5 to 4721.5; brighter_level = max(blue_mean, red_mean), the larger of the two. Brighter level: 11.7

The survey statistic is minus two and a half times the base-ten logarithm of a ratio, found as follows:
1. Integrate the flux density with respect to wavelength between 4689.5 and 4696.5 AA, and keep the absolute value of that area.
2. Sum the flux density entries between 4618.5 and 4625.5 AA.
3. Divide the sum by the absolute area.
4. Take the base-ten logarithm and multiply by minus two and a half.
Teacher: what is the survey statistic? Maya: -0.10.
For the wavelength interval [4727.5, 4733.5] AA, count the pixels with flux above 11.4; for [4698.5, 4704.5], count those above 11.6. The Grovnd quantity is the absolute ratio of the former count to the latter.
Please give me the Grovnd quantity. 1.0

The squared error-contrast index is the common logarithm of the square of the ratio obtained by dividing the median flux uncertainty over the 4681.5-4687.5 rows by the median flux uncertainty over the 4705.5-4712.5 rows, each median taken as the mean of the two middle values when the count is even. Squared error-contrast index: -0.39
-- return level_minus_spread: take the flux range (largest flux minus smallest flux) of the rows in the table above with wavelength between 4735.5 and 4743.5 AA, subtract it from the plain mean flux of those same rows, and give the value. 6.2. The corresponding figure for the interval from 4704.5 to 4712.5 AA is 5.5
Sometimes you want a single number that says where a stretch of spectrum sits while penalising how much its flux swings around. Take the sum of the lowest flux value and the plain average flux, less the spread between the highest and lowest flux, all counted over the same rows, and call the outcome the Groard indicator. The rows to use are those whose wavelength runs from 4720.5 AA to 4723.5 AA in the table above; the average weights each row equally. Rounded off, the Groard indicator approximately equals 22.8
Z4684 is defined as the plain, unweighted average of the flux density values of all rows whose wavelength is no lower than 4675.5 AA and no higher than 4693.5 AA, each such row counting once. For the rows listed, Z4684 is 10.9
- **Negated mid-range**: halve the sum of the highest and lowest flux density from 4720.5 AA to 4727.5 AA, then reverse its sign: -11.7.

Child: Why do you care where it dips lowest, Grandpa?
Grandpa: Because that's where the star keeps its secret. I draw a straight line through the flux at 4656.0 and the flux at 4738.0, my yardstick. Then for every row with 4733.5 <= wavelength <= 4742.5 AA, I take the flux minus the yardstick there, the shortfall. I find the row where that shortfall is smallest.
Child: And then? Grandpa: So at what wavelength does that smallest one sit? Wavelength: 4736.0 AA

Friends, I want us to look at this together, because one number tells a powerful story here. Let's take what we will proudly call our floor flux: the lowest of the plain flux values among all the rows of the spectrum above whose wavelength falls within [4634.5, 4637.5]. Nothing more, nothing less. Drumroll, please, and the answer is 9.73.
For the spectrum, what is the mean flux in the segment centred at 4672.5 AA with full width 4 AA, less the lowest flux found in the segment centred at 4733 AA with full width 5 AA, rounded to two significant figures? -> 1.9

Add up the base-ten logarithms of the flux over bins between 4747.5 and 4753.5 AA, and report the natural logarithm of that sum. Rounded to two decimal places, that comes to 1.86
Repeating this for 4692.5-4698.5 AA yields 1.82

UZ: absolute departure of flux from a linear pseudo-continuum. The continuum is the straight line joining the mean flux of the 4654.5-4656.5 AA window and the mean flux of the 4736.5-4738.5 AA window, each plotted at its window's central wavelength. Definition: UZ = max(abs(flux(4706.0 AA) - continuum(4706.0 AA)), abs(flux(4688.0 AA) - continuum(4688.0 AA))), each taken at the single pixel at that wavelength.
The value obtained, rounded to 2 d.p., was 1.22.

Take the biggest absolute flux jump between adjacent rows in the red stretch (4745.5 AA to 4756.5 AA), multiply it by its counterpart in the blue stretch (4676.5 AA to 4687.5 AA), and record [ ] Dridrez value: 11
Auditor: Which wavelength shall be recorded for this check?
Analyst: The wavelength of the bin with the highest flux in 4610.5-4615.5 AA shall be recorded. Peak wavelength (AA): 4611.0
